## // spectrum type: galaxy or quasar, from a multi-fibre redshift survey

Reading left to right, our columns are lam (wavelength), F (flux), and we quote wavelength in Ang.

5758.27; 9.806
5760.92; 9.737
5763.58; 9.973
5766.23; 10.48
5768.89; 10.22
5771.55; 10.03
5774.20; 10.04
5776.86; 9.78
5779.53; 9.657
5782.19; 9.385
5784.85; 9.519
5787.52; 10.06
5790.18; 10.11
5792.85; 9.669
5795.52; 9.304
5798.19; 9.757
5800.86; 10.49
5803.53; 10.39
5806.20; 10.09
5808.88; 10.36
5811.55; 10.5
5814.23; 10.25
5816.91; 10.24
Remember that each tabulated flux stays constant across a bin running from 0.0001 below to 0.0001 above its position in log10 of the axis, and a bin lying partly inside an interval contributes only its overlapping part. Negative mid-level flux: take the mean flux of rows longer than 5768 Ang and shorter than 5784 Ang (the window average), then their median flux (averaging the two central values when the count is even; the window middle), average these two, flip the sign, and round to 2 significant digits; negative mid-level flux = -9.9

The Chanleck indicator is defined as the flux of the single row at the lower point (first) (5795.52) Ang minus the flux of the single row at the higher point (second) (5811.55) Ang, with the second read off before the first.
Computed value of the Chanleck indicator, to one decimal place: -1.2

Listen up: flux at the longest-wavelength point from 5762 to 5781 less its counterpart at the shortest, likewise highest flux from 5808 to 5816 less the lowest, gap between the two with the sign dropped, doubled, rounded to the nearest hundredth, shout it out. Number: 1.13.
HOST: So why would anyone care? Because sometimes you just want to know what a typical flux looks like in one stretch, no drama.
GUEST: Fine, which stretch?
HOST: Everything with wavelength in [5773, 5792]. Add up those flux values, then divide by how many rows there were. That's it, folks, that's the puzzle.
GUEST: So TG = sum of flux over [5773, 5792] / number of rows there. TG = 9.8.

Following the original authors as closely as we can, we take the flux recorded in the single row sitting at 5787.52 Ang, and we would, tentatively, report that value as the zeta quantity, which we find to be 10.06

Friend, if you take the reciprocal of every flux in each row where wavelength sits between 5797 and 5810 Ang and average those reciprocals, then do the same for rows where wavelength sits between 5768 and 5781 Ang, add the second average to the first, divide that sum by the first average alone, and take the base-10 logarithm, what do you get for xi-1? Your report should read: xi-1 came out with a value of 0.307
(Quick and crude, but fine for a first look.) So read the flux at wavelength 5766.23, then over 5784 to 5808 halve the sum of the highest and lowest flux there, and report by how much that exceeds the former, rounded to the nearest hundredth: -0.58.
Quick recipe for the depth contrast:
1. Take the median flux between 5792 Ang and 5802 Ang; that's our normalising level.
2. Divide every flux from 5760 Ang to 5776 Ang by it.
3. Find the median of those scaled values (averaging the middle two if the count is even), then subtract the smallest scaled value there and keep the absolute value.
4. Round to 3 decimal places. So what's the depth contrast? 0.031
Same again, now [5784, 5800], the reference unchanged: 0.042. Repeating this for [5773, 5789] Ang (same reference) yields 0.034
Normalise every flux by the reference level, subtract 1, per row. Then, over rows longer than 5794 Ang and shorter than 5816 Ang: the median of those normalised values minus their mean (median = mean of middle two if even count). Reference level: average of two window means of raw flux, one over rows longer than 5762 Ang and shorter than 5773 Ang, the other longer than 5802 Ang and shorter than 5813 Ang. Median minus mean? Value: 0.016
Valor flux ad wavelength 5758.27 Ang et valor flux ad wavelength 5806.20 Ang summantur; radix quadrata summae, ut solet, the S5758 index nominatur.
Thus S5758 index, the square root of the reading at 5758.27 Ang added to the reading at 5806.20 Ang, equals 4.46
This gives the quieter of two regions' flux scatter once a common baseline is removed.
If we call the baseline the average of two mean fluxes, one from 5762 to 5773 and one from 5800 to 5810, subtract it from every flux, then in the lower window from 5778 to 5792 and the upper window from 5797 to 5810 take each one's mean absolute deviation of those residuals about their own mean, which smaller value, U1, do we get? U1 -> 0.24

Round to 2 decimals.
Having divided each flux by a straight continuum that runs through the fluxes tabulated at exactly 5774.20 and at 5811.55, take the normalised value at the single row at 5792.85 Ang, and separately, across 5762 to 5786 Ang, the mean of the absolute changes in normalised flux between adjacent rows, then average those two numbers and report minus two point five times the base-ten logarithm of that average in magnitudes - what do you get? 0.79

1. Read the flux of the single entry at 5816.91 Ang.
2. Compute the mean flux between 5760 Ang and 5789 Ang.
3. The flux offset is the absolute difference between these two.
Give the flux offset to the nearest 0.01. 0.34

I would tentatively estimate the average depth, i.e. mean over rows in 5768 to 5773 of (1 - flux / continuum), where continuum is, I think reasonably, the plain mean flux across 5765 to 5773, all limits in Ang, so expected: 0.012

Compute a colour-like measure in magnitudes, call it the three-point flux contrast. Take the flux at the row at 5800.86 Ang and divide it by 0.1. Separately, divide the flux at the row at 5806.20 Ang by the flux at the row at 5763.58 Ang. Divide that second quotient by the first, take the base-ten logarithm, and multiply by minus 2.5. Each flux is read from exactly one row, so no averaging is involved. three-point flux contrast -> 5.04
